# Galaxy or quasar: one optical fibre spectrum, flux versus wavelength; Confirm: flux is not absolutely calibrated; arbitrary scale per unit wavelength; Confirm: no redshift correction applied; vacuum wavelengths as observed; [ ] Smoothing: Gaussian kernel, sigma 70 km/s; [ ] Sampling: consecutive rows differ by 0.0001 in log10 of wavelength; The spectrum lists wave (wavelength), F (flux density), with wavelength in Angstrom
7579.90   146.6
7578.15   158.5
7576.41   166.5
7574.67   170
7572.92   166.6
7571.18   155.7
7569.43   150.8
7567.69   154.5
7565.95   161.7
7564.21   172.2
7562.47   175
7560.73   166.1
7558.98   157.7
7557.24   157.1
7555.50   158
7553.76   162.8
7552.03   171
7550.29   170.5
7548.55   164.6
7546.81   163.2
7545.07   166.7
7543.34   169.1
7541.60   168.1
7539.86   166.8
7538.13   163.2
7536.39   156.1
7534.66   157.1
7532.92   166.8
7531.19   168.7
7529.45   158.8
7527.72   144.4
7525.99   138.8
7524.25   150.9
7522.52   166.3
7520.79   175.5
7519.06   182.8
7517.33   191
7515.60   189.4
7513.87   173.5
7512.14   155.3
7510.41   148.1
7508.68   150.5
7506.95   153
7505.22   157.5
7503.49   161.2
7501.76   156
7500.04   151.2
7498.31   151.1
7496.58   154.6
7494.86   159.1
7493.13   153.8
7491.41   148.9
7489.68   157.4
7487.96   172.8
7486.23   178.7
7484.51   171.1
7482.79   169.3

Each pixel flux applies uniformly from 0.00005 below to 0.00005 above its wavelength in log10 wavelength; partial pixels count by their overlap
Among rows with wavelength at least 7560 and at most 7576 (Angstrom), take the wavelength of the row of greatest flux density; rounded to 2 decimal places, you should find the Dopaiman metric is 7562.47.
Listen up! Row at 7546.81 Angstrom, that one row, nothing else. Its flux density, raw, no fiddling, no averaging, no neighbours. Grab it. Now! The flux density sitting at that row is 163.2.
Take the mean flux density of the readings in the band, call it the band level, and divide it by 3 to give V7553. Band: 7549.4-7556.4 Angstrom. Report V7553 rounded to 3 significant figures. 55.2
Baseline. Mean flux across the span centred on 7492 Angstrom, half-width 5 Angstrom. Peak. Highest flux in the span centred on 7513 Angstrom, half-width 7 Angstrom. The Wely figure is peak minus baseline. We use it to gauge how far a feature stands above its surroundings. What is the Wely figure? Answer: 33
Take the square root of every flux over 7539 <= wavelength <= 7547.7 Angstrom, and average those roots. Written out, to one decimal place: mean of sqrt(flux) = 12.9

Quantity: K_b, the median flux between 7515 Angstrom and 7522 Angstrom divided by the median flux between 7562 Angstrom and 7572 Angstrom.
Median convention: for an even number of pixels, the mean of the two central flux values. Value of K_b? 1.17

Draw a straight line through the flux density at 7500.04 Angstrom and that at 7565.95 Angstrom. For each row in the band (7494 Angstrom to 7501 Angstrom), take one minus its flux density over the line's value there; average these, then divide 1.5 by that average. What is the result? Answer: -70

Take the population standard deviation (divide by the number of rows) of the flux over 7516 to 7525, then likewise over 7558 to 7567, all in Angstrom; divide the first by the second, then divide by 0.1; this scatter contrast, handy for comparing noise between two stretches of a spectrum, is 22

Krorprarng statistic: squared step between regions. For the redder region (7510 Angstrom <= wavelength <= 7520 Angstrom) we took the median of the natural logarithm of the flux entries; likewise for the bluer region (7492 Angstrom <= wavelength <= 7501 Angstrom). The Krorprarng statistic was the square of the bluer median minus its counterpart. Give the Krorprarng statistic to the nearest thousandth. 0.022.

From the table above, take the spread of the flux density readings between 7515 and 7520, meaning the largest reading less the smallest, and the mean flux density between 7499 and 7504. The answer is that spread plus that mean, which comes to 164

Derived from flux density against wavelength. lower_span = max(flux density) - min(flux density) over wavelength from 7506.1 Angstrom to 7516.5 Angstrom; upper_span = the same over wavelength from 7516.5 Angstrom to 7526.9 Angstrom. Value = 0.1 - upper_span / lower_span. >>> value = -1.16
